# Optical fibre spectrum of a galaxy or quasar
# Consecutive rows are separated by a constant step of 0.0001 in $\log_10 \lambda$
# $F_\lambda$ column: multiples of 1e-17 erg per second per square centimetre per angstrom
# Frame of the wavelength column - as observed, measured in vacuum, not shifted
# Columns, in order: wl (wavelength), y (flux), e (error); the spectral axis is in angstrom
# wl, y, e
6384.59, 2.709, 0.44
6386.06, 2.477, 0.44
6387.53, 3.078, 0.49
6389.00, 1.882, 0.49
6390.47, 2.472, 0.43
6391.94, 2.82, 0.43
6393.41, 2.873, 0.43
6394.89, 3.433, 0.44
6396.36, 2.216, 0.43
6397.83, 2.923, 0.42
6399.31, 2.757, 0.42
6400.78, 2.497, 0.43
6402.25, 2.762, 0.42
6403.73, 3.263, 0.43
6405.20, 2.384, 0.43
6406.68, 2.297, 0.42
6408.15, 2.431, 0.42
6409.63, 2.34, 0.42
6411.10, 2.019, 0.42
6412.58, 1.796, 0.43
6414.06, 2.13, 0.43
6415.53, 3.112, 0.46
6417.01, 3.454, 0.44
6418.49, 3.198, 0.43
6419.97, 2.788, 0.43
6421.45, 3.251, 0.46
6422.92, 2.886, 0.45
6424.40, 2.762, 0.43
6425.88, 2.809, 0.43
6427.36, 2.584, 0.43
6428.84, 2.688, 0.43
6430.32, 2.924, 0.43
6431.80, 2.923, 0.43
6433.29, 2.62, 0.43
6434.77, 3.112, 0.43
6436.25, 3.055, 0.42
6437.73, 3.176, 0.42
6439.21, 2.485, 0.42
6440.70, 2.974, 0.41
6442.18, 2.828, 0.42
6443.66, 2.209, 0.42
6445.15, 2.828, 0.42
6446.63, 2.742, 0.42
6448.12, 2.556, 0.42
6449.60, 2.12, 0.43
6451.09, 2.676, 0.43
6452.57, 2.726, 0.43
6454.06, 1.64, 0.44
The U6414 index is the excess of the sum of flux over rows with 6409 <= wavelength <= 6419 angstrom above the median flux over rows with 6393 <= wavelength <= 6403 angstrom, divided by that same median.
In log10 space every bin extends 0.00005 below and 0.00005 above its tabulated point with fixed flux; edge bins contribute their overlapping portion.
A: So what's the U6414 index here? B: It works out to 5.5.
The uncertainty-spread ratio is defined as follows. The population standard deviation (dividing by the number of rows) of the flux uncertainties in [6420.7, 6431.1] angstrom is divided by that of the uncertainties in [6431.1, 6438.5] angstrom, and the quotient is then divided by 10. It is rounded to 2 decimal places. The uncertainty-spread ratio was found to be 0.24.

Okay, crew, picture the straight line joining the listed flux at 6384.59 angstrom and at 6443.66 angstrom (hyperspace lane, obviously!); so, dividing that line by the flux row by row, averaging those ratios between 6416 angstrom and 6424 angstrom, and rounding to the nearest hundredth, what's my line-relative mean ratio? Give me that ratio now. 0.78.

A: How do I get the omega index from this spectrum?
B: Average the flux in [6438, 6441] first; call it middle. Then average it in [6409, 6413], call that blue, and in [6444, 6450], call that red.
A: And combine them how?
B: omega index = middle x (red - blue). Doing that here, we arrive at 1.4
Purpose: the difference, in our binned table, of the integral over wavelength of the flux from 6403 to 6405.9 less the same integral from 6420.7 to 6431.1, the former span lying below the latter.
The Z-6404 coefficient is -21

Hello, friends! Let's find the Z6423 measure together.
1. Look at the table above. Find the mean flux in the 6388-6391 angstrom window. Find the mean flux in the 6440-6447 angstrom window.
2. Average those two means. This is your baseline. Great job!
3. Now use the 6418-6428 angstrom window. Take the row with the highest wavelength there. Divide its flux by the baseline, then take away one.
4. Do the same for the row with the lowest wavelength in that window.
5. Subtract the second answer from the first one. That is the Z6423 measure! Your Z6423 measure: -0.25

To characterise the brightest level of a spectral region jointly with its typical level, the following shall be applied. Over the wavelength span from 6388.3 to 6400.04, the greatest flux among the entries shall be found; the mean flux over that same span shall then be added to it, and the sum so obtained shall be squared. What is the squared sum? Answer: 37.3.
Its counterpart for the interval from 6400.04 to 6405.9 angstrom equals 35.9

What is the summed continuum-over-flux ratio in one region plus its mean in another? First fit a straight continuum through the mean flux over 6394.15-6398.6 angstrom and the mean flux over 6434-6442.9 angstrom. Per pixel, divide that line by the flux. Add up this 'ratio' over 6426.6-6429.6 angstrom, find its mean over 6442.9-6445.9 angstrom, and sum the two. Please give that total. 3.40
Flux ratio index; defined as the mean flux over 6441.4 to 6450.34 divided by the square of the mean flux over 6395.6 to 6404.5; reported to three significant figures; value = 0.340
